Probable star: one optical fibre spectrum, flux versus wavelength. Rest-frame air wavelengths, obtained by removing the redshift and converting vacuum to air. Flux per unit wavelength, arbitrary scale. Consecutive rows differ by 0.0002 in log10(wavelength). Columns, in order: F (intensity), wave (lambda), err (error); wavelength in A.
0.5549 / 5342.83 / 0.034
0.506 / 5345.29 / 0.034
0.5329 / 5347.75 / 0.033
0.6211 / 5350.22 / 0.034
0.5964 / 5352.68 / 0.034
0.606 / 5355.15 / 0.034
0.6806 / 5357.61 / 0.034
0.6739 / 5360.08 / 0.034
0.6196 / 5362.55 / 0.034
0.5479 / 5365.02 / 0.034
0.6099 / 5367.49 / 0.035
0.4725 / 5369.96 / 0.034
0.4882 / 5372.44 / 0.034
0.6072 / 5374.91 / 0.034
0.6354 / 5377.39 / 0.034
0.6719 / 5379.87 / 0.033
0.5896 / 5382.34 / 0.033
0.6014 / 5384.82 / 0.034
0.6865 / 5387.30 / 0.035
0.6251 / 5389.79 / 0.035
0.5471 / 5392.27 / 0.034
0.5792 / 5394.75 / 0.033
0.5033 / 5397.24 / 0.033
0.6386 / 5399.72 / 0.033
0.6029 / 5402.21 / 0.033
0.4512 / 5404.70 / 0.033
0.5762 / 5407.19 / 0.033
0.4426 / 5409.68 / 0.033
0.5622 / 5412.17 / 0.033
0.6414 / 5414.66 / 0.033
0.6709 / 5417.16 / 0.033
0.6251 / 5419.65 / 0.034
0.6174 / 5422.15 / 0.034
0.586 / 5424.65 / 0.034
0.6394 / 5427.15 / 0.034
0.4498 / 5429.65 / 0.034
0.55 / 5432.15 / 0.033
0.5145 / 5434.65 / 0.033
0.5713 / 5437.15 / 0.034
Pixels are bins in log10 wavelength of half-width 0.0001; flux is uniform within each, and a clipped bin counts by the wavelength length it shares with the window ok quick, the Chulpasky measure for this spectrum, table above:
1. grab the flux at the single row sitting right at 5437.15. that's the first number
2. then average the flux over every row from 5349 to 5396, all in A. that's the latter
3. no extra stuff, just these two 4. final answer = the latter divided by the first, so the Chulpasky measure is 1.06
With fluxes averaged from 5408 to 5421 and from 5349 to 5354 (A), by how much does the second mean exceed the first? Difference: 0.020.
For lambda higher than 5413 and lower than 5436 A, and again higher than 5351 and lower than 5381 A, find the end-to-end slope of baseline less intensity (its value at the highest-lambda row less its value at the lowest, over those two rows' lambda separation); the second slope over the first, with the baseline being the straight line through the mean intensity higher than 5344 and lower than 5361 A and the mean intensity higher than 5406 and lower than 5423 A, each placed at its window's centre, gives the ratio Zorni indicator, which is -0.48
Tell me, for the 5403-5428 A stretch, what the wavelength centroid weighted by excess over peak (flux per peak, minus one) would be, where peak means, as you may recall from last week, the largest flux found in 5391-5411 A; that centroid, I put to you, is 5409.7 A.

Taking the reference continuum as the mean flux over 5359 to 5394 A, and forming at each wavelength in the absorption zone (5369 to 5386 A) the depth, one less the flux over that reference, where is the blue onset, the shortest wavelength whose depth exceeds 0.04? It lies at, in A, 5369.96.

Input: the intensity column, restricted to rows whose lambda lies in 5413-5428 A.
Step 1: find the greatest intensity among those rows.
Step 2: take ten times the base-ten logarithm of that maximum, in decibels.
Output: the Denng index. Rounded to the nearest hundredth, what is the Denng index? -1.73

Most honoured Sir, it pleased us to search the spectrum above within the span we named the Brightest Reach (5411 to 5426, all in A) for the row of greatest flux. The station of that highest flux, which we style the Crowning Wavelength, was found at 5417.16 A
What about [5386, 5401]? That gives 5387.30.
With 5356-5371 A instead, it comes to 5357.61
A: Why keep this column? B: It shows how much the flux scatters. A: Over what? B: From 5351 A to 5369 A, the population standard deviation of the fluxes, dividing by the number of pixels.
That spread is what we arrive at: 0.0425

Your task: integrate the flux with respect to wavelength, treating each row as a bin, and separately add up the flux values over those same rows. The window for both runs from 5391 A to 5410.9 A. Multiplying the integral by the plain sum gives 46.9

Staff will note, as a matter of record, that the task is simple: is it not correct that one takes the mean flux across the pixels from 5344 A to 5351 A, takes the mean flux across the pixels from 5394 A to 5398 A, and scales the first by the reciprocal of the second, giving 1.02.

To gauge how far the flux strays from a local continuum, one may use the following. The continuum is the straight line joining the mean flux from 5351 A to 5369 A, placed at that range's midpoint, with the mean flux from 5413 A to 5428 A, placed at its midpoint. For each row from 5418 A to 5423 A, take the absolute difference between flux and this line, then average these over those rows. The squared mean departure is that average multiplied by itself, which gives 0.0001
